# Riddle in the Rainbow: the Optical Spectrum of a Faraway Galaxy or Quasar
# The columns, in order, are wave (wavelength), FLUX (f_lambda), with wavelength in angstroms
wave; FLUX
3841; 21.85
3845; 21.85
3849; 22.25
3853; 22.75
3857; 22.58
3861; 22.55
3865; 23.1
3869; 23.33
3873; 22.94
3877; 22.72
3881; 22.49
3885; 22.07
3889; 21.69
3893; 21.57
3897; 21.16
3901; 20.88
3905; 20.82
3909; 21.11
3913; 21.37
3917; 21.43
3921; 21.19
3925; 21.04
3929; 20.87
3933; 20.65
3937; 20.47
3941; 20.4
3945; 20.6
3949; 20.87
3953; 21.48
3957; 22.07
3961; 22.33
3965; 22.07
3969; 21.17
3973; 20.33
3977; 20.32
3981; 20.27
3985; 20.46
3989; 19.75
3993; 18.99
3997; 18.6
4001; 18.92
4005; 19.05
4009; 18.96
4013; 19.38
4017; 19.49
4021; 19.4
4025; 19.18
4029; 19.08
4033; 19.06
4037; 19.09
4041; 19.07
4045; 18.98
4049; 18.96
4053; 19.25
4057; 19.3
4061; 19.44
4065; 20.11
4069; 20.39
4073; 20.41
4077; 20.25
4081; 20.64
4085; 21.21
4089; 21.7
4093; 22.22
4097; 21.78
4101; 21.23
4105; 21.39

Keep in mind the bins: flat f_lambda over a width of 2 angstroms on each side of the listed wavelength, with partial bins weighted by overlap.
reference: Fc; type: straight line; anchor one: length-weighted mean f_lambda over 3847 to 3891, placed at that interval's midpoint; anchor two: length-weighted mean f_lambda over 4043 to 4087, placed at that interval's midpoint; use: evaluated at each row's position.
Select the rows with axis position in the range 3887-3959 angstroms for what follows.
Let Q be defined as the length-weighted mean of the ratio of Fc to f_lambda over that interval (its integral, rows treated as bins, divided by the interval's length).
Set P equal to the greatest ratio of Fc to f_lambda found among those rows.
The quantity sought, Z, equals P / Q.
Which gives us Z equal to 1.02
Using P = 1.061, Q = 1.04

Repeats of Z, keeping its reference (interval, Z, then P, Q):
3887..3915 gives 1.02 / 1.061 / 1.04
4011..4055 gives 1.01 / 1.069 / 1.06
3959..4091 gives 1.09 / 1.120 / 1.03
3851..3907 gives 1.05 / 1.061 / 1.01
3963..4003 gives 1.07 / 1.120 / 1.05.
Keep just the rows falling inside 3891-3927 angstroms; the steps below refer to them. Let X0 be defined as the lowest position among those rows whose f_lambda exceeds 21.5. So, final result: 3893 angstroms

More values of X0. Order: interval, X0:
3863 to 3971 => 3865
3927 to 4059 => 3957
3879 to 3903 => 3881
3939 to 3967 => 3957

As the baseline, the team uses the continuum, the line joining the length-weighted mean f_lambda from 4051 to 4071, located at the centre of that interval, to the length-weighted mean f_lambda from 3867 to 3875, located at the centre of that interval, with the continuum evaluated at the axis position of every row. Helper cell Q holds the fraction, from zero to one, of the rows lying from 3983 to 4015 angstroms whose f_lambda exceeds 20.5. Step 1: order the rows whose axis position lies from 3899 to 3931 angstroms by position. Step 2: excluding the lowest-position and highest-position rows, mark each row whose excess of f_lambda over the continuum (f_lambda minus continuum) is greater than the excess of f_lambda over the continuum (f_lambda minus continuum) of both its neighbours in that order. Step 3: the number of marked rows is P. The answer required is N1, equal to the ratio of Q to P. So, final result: 0.0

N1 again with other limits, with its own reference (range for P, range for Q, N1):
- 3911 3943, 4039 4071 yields 0.0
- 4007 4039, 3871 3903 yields 1.0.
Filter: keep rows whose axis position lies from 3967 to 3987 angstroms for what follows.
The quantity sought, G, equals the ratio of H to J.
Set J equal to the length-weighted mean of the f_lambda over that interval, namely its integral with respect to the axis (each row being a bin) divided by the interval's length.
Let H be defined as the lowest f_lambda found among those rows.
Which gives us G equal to 0.988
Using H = 20.27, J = 20.5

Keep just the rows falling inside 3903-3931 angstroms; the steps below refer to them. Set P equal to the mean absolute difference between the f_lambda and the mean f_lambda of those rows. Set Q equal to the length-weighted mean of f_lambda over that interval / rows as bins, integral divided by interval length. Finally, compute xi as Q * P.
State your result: 4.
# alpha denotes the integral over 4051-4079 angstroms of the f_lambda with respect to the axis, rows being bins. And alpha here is 557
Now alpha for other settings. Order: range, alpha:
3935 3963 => 593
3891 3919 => 593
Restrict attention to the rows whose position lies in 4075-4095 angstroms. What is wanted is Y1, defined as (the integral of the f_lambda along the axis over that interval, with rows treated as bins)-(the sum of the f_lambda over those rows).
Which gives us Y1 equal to 318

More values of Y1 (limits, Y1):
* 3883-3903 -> 322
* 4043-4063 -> 288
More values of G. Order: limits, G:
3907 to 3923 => 0.992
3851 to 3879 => 0.987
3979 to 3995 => 0.956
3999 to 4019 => 0.987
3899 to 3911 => 0.994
